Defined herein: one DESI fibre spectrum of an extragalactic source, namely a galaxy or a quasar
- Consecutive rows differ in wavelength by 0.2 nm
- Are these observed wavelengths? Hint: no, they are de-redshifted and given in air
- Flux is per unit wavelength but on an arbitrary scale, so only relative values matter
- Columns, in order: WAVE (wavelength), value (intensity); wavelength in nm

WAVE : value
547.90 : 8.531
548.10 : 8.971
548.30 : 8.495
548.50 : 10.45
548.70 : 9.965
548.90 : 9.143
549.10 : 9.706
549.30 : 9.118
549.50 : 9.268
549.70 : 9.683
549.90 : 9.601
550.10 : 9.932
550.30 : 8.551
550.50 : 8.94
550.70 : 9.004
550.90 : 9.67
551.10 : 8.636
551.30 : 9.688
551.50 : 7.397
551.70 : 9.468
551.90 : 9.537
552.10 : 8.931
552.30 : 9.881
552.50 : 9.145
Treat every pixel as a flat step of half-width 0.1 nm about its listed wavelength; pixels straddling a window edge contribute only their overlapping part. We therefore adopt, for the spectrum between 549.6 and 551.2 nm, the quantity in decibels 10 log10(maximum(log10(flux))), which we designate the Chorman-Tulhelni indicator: -0.01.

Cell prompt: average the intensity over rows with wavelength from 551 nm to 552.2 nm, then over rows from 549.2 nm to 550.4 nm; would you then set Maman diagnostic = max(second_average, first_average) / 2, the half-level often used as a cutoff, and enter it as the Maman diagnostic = 4.68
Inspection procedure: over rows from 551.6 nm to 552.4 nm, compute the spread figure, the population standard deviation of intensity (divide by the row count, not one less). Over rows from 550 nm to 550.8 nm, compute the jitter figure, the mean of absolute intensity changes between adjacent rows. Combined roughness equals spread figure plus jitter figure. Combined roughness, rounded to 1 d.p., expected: 1.0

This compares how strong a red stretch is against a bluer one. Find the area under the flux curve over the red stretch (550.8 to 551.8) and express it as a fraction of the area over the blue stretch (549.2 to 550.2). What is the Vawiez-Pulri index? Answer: 0.942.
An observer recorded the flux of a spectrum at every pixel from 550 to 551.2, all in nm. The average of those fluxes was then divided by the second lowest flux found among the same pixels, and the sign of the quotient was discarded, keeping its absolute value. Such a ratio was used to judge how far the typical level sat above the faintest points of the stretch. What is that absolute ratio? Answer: 1.06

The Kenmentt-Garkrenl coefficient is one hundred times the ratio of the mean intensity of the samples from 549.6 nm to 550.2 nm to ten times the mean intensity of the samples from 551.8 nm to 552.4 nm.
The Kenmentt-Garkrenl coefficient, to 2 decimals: 10.31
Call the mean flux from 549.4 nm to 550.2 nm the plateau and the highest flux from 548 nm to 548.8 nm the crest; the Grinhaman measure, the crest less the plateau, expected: 0.83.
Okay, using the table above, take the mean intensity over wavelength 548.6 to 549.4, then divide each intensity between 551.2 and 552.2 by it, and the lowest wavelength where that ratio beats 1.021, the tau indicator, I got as 551.30 nm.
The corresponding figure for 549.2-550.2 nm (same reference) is 549.70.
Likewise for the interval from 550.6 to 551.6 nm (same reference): 551.30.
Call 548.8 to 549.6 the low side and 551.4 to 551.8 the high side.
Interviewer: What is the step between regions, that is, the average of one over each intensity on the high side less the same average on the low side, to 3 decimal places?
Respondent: 0.013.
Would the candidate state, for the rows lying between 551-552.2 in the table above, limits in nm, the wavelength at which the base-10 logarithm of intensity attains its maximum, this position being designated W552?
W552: 551.30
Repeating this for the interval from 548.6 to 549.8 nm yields 548.70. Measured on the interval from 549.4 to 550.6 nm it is 550.10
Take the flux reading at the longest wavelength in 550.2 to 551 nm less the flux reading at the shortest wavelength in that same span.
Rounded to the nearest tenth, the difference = 1.1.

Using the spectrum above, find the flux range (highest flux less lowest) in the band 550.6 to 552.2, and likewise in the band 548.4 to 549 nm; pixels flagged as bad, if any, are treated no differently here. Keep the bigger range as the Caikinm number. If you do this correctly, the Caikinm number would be 2.29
